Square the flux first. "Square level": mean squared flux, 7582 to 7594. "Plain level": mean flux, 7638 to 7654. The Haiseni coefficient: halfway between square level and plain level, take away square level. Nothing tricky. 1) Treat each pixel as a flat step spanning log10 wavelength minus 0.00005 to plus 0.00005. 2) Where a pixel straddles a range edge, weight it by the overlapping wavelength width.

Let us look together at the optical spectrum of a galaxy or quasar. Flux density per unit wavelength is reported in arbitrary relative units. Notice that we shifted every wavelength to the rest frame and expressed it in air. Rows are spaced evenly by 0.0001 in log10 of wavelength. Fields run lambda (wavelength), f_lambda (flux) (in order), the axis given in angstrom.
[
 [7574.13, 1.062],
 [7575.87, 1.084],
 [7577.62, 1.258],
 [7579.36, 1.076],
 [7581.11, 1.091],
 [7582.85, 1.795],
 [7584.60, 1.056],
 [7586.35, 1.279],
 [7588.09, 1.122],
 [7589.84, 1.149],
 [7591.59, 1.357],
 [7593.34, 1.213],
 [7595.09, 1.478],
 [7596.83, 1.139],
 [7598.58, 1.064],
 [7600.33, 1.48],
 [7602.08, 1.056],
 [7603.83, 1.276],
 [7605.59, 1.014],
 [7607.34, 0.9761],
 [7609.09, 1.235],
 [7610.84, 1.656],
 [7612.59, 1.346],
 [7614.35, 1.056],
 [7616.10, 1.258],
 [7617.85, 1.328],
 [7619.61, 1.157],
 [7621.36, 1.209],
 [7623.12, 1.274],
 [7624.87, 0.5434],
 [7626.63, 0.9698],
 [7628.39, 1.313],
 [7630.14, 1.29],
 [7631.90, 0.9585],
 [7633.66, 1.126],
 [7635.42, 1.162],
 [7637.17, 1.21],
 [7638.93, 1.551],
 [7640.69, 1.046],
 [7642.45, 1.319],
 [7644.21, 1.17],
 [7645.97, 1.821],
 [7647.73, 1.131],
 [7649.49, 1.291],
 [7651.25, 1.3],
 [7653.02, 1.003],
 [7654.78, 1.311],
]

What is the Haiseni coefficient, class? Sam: -0.20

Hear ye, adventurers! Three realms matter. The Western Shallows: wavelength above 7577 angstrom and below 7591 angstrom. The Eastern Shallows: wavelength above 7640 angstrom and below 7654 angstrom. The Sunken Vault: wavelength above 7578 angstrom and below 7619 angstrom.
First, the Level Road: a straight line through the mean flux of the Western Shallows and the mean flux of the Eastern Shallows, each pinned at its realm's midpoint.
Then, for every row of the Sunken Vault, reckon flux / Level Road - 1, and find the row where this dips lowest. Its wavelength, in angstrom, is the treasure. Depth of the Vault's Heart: 7607.34 angstrom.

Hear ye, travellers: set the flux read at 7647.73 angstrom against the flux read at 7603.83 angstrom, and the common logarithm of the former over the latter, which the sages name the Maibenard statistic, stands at -0.05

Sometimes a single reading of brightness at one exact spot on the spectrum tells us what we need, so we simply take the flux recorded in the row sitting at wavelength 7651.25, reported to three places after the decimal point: 1.300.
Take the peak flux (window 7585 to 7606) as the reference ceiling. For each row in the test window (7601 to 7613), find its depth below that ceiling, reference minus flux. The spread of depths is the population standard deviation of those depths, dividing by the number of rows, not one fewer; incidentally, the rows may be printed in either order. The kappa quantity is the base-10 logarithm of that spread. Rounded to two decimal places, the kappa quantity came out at -0.66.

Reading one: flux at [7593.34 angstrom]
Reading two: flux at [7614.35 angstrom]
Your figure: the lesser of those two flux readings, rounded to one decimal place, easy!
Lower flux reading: 1.1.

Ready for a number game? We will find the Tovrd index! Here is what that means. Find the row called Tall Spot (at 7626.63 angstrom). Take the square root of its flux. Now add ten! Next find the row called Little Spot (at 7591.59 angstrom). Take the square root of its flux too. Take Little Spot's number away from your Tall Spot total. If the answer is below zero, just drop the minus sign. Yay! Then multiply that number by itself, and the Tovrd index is 96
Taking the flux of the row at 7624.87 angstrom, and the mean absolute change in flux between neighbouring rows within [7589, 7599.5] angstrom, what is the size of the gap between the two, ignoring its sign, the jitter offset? 0.34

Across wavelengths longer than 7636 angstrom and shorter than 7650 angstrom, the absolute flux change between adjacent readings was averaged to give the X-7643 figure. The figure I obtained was 0.40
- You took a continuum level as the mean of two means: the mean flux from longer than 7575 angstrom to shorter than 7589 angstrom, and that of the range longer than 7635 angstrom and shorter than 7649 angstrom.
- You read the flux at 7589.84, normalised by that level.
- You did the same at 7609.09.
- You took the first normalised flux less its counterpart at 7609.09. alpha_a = -0.07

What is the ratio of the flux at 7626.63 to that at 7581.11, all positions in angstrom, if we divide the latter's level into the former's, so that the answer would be 0.89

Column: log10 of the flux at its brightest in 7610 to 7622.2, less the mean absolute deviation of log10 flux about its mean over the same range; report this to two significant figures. 0.18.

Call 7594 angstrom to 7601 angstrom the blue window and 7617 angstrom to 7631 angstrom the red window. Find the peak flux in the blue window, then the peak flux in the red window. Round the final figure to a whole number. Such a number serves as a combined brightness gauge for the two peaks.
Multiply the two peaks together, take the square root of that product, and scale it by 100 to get 140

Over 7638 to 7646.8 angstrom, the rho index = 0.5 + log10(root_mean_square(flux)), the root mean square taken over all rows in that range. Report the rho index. 0.649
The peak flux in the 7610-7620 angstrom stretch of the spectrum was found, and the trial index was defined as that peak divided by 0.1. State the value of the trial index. 16.6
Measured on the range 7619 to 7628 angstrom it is 12.7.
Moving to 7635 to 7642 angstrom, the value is 15.5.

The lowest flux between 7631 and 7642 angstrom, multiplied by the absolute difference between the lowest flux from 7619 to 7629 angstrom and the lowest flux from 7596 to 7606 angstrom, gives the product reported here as 0.45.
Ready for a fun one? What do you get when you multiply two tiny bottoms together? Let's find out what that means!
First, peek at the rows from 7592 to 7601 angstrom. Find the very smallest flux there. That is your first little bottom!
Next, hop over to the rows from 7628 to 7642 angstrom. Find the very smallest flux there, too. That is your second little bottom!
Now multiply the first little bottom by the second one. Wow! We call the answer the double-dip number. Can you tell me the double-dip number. 1.02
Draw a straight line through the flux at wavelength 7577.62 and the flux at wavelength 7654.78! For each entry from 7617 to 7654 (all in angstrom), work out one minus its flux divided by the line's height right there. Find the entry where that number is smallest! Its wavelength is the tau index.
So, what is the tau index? 7645.97 angstrom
